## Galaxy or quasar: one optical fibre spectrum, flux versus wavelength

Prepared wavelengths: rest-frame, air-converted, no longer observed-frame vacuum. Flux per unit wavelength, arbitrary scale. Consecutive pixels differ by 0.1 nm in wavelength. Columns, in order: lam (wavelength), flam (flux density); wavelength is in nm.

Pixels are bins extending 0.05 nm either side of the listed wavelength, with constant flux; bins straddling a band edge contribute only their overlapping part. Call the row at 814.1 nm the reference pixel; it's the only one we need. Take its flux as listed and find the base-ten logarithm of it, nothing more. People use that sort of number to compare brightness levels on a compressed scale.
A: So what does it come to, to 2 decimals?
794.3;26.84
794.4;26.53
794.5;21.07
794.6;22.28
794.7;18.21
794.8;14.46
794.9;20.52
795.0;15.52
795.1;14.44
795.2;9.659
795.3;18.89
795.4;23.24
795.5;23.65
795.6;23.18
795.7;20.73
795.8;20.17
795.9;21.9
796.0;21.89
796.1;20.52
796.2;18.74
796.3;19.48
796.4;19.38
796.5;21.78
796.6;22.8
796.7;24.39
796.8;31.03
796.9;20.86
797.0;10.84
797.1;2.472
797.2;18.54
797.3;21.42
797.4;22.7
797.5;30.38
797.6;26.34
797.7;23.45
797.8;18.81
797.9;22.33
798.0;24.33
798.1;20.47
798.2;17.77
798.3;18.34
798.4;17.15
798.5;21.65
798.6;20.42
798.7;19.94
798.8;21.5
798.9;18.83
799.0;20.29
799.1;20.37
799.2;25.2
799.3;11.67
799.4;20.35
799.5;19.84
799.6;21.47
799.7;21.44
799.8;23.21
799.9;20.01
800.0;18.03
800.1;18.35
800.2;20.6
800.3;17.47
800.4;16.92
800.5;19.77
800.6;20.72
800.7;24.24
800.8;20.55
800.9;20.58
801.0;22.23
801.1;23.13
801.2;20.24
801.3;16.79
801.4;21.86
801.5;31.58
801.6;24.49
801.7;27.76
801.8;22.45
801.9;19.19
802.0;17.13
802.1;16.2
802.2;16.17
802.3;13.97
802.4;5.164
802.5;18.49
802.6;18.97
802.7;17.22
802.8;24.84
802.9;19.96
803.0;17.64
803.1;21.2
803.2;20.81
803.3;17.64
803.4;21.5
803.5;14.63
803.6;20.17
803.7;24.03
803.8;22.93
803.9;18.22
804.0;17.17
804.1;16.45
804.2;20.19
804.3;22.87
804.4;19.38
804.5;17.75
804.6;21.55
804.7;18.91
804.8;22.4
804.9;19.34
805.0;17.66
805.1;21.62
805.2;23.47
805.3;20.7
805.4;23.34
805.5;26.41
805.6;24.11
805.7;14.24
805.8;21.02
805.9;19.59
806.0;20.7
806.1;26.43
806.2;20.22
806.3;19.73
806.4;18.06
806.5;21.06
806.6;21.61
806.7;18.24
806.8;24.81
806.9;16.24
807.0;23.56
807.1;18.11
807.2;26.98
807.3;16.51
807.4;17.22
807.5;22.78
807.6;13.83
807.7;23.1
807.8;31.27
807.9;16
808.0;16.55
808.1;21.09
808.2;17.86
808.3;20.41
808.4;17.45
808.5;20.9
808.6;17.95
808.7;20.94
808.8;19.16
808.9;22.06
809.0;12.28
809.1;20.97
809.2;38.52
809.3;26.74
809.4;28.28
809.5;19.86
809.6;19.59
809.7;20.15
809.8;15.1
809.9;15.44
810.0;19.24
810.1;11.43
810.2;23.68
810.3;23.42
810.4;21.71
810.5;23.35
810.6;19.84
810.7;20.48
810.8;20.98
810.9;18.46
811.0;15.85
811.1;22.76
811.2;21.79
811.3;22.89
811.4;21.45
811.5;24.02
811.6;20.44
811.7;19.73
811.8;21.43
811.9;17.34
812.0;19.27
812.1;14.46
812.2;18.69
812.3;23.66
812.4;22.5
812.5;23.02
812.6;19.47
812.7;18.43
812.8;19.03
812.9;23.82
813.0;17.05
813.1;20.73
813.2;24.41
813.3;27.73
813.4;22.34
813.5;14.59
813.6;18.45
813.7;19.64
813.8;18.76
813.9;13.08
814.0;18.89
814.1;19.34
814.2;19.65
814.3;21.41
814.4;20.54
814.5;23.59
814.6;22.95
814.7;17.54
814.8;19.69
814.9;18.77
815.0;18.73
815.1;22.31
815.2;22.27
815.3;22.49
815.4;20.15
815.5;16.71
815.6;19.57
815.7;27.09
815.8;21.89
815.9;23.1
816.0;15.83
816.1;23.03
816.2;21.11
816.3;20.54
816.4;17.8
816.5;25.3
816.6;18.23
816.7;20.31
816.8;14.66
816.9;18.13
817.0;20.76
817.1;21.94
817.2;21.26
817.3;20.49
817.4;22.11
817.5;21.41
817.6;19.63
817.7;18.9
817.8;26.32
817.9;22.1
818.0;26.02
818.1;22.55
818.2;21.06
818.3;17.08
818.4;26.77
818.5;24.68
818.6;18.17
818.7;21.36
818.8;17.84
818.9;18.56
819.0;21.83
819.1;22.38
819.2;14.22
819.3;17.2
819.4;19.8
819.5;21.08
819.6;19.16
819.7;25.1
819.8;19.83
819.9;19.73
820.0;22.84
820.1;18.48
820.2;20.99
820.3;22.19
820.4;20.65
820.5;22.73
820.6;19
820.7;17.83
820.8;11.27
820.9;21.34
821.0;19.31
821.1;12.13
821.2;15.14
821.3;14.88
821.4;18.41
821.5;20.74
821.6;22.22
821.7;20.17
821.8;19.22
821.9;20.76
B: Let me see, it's 1.29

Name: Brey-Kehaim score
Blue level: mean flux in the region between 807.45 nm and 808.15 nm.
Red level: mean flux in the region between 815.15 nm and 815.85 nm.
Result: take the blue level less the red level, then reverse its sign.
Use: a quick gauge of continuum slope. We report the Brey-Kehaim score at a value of 1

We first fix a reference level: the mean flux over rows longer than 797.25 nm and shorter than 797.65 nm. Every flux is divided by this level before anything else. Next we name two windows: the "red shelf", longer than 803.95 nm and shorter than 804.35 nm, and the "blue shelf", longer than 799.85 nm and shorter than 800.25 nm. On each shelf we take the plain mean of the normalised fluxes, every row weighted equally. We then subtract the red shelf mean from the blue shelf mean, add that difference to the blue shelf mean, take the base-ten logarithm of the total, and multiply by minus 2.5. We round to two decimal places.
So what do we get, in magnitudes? 0.29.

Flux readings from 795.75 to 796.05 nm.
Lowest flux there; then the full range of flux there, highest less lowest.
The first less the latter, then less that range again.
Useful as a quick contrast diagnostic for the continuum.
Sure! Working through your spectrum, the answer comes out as 17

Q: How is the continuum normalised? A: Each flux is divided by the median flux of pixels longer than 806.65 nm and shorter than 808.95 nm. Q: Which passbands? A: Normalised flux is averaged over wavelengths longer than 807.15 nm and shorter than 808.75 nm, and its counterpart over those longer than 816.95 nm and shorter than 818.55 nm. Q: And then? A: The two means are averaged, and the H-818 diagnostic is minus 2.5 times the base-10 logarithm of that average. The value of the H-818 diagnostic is -0.10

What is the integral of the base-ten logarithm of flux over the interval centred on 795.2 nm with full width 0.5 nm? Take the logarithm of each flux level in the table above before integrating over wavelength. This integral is 0.598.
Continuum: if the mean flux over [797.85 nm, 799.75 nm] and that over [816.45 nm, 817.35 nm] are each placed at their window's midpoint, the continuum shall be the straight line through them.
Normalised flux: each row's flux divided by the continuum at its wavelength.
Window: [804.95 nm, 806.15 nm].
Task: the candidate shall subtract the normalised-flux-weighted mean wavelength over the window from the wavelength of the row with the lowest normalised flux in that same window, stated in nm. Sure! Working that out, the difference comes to 0.14 nm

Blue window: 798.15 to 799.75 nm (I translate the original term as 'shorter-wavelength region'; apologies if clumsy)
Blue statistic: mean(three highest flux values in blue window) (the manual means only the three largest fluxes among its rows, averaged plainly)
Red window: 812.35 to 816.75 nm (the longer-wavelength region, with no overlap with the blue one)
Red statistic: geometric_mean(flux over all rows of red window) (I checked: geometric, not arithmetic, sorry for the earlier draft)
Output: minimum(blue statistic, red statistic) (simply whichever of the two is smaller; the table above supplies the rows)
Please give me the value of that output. 20.3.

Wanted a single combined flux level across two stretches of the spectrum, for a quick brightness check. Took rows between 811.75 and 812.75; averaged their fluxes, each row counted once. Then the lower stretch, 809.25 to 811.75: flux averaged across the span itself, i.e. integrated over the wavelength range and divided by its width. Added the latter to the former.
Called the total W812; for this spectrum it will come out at 40.5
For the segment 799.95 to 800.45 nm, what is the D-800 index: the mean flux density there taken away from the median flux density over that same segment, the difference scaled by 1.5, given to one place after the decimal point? -0.4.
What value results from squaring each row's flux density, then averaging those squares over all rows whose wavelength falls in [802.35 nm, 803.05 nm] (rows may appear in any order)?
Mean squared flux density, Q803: 336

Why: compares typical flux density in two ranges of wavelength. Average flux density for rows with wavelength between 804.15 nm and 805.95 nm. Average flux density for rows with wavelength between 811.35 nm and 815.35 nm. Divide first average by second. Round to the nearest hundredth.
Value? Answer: 1.03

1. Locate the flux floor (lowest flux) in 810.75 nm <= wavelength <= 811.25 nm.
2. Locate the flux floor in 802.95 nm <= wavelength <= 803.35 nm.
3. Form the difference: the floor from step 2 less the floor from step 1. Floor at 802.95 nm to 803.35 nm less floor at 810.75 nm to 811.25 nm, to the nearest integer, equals 2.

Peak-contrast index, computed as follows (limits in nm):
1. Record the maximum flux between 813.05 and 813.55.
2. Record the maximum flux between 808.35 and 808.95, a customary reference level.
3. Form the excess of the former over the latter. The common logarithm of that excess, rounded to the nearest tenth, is 0.8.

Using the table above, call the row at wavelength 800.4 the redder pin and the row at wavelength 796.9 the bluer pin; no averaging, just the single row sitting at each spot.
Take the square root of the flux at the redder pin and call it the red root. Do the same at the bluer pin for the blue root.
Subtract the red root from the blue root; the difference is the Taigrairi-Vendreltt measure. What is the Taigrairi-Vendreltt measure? 0.5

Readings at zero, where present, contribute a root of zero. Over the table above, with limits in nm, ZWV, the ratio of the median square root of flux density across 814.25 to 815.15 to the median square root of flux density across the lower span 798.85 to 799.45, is 1.01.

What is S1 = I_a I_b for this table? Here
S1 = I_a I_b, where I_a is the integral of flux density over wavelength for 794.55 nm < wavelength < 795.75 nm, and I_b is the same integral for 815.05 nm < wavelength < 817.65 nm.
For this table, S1 1210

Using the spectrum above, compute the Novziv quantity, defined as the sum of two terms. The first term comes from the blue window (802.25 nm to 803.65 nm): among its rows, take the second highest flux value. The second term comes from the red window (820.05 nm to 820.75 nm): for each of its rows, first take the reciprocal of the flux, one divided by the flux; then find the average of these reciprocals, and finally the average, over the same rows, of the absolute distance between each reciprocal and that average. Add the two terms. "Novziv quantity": 21.5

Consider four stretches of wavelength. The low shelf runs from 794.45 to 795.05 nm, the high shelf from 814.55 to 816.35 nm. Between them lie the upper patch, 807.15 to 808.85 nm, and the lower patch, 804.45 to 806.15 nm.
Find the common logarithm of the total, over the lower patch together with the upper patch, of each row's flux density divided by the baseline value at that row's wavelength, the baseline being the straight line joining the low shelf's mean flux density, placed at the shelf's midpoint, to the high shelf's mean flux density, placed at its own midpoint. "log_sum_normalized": 1.55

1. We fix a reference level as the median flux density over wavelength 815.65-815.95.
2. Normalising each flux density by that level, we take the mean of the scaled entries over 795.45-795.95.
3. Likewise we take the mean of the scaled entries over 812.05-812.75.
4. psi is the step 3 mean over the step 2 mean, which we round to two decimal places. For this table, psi 0.91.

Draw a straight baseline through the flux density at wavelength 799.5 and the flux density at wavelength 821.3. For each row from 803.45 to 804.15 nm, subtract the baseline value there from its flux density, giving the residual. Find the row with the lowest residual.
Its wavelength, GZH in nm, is 803.5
